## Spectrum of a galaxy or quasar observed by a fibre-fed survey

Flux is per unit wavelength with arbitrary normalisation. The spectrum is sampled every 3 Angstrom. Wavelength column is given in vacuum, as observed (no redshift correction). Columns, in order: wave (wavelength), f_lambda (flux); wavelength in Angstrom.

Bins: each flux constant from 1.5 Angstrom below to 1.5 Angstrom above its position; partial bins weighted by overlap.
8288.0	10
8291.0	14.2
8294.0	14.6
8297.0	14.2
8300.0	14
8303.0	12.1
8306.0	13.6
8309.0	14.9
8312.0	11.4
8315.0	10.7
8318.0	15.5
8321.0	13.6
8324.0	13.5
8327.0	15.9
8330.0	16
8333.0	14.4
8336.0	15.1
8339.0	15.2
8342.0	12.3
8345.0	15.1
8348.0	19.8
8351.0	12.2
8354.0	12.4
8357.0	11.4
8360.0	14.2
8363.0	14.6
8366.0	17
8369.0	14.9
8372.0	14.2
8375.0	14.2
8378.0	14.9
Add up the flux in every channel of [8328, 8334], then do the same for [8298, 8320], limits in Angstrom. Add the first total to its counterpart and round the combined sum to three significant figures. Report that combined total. 123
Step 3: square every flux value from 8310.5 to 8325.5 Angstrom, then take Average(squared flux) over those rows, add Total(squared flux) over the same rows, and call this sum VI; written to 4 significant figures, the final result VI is 1022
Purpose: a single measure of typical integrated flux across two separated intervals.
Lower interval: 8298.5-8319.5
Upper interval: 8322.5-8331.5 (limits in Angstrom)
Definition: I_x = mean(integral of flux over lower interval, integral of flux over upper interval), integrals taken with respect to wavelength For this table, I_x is 206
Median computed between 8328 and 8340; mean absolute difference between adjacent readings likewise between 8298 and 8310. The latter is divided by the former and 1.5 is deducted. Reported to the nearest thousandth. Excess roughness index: -1.397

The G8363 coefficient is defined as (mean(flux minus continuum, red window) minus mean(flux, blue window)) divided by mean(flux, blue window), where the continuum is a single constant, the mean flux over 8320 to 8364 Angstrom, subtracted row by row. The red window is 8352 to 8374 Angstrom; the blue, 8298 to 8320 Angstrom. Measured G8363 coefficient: -1.02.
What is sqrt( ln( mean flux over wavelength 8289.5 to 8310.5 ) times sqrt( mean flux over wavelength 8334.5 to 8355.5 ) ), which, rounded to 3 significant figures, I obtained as 3.17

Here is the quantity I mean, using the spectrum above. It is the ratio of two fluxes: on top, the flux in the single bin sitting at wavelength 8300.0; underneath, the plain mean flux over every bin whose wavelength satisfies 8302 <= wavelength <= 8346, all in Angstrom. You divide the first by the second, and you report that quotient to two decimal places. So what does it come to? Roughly 1.00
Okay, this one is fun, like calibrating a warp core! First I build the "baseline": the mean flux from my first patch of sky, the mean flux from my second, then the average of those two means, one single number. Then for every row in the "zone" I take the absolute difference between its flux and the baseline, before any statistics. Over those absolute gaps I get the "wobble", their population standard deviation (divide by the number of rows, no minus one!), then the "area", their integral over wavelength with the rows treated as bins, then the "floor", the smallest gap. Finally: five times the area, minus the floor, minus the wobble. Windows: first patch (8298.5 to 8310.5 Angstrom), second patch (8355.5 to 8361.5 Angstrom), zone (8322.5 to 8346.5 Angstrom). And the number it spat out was 202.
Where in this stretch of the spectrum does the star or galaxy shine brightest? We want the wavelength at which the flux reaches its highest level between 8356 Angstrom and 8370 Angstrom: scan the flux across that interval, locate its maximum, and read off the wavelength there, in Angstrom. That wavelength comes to 8366.0 Angstrom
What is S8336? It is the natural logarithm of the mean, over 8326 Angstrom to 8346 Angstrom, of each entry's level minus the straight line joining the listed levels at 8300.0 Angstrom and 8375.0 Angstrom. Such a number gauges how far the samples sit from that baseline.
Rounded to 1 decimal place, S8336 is -0.3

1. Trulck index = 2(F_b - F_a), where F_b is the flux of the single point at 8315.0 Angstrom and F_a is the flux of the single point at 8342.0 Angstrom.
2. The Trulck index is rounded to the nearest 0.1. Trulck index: -3.2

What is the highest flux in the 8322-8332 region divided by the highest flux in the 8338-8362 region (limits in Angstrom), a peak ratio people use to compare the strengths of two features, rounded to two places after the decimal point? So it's 0.81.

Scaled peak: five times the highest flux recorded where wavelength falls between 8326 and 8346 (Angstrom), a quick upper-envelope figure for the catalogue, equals 80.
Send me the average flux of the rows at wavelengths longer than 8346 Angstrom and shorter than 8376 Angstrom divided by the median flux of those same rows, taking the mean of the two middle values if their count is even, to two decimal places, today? 1.02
